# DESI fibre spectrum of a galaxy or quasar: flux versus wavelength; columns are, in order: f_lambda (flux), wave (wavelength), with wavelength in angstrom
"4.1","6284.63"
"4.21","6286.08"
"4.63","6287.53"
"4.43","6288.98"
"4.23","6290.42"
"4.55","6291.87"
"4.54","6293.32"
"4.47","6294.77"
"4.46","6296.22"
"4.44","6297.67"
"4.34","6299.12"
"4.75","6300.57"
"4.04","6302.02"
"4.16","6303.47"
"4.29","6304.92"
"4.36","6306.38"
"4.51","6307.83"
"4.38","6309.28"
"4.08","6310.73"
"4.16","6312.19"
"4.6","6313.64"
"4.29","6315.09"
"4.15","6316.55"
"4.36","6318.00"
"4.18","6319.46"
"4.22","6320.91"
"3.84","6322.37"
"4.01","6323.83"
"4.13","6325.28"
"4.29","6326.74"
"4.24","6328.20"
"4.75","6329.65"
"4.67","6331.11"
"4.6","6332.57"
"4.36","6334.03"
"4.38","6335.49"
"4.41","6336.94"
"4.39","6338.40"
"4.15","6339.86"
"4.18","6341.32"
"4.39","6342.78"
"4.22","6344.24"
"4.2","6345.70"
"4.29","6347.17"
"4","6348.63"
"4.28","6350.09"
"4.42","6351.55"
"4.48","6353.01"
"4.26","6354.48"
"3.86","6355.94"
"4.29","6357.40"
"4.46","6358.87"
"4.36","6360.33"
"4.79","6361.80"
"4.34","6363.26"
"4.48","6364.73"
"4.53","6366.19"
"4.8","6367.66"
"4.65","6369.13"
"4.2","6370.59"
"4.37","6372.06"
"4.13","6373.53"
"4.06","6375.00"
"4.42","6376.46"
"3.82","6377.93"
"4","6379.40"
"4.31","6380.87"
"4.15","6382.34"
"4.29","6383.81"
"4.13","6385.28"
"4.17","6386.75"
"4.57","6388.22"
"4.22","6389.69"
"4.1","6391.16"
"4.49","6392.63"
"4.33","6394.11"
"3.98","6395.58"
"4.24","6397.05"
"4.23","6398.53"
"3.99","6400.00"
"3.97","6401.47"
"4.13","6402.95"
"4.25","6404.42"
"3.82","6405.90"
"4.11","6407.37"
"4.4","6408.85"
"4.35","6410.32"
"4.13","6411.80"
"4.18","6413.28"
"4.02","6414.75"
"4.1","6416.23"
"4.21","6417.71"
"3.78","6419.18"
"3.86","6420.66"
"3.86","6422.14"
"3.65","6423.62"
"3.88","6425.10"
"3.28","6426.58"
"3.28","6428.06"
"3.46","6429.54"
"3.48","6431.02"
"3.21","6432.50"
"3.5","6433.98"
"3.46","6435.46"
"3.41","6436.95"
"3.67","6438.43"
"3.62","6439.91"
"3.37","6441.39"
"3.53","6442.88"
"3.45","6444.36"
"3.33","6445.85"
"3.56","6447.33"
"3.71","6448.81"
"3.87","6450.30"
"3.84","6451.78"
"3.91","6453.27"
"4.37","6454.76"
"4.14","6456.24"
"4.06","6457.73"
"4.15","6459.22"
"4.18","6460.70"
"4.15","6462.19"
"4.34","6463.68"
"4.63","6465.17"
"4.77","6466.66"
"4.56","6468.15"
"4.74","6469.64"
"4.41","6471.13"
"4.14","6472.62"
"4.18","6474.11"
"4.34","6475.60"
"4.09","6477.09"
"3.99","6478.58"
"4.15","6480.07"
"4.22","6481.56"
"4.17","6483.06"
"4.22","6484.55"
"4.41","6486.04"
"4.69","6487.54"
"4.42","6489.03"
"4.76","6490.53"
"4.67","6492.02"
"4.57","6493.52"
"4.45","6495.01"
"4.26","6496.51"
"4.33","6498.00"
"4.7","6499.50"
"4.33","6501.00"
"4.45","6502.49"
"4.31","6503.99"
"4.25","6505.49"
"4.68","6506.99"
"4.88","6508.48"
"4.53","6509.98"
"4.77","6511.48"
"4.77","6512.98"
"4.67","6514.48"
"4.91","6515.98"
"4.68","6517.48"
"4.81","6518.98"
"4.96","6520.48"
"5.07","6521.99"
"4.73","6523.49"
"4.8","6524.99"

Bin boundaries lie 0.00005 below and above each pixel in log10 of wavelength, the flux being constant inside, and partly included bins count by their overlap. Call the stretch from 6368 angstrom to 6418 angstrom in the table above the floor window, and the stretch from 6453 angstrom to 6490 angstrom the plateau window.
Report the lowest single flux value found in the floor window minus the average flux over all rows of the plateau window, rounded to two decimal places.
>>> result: -0.48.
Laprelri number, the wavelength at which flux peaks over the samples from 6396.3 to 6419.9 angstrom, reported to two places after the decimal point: 6408.85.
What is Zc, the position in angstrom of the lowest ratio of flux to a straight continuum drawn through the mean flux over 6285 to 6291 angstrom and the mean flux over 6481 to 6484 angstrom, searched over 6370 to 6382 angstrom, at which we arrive 6377.93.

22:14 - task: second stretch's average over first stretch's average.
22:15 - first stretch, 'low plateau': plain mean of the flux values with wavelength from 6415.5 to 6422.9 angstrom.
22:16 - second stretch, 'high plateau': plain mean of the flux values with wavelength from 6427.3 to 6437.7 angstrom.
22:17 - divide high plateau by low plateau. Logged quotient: 0.86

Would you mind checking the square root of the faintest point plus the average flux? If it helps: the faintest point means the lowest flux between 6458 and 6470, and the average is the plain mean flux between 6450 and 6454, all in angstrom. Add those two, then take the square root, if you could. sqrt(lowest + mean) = 2.83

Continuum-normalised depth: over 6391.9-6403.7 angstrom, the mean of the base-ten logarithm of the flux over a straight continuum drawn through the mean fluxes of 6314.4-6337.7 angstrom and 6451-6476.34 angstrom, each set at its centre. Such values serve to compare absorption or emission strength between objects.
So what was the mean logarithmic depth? -0.013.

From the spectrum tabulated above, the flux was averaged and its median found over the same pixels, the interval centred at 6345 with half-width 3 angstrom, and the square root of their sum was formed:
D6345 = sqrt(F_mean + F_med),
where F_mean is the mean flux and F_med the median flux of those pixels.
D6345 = 2.92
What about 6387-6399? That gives 2.92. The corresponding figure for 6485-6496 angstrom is 3.02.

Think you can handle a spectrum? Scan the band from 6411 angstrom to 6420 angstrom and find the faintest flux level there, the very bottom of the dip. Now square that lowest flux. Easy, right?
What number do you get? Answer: 14.3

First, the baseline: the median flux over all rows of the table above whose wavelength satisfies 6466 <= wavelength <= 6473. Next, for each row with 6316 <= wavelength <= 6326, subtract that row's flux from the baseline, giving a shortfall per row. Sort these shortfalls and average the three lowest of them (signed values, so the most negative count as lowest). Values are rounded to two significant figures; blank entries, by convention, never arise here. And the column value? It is 0.31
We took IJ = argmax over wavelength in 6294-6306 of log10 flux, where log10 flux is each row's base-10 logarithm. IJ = 6300.57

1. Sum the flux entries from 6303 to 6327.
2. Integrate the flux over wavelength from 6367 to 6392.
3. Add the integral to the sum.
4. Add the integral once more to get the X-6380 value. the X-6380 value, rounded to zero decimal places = 285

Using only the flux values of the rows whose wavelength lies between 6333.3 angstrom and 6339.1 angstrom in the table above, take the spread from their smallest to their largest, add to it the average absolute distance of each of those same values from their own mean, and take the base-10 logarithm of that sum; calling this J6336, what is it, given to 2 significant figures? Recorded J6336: -1.2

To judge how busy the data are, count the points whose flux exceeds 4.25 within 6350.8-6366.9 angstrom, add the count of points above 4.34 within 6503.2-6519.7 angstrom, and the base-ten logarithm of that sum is 1.3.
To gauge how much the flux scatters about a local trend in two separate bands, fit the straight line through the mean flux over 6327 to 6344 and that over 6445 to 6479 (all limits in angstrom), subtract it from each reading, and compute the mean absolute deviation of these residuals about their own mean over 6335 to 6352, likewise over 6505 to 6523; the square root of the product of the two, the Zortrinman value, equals 0.129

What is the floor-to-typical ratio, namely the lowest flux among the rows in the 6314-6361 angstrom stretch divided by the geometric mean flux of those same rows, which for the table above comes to 0.897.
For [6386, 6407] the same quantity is 0.915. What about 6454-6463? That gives 0.973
